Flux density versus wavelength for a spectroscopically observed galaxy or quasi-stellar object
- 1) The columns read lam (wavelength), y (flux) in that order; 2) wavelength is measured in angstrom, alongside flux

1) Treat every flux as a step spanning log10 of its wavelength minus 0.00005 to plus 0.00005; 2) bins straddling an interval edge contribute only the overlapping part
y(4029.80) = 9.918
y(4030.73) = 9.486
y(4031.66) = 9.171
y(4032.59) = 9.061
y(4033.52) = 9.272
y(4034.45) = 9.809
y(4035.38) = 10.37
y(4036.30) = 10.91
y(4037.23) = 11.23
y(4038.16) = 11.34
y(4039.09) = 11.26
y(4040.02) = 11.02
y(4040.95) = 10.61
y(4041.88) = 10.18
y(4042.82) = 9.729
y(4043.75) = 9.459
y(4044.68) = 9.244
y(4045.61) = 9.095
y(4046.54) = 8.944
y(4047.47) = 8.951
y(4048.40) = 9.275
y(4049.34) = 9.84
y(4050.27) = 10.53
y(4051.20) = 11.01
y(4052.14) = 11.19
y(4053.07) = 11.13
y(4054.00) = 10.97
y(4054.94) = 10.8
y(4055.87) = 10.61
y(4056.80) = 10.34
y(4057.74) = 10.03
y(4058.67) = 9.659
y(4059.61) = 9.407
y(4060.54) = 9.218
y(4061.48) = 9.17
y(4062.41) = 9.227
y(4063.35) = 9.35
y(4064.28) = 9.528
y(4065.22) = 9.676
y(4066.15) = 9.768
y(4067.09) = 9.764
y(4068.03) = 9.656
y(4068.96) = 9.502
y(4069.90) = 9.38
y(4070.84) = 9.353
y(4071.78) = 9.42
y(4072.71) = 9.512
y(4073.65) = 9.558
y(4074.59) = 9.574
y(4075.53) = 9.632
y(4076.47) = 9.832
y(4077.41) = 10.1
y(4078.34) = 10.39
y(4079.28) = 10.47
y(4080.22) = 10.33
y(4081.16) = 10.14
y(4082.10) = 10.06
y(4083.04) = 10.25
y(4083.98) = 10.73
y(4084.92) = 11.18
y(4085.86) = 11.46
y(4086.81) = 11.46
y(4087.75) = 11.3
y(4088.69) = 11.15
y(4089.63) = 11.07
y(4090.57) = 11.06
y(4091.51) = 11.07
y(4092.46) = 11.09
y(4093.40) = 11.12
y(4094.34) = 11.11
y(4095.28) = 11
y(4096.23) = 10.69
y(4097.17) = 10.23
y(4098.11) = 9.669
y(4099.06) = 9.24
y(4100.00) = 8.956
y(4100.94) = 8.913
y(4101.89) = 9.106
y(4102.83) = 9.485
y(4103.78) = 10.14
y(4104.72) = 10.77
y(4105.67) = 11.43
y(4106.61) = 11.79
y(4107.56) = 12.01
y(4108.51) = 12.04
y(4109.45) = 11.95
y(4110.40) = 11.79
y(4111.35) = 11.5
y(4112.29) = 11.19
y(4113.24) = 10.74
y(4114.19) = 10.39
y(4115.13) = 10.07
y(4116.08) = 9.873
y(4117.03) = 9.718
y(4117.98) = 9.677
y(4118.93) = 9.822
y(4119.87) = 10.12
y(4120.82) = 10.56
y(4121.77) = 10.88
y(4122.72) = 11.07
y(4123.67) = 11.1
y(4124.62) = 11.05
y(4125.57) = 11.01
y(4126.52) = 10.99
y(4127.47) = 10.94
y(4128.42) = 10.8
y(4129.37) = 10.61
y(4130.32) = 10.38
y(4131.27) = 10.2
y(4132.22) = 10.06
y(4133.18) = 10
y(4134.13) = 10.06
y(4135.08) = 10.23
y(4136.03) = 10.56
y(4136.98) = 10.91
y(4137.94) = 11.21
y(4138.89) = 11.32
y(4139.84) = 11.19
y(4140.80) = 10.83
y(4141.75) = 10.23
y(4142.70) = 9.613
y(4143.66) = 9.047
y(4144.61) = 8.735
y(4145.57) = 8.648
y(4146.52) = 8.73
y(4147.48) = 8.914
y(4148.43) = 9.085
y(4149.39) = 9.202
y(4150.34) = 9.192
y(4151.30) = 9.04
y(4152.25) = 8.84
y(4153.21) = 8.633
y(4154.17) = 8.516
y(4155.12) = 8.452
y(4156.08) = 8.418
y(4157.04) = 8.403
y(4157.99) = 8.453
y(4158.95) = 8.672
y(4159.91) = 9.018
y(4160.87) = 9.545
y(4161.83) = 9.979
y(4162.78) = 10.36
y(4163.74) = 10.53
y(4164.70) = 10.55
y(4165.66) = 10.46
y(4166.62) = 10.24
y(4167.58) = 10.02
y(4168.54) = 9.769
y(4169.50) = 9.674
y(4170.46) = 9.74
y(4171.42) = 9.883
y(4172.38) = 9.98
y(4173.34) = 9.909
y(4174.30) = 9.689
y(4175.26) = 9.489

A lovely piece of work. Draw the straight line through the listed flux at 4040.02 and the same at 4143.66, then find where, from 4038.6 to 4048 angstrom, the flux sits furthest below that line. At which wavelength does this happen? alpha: 4046.54 angstrom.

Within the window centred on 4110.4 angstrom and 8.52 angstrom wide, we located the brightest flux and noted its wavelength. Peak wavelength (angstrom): 4108.51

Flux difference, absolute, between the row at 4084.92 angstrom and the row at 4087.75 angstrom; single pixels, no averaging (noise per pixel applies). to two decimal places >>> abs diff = 0.12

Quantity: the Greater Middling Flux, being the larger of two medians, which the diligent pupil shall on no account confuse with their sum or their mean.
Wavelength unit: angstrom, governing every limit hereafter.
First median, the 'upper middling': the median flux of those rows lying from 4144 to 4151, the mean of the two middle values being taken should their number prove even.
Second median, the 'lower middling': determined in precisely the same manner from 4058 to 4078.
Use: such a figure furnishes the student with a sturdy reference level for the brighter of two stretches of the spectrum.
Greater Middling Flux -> 9.5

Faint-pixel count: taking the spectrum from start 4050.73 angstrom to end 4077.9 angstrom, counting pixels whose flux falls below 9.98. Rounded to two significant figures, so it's 20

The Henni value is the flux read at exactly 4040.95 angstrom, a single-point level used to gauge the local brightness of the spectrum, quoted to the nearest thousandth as 10.610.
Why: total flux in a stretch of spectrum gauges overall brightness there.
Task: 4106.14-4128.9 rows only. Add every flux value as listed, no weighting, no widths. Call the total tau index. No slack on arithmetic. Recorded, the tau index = 261.1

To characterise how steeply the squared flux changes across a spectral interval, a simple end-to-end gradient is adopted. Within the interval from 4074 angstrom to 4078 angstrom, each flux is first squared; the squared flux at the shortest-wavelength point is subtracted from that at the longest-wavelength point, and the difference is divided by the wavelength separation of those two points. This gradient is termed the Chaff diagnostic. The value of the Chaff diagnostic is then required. 4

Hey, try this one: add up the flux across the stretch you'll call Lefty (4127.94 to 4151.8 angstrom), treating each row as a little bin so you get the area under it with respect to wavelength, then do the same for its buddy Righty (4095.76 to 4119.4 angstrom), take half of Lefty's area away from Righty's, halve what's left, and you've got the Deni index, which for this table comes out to 64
